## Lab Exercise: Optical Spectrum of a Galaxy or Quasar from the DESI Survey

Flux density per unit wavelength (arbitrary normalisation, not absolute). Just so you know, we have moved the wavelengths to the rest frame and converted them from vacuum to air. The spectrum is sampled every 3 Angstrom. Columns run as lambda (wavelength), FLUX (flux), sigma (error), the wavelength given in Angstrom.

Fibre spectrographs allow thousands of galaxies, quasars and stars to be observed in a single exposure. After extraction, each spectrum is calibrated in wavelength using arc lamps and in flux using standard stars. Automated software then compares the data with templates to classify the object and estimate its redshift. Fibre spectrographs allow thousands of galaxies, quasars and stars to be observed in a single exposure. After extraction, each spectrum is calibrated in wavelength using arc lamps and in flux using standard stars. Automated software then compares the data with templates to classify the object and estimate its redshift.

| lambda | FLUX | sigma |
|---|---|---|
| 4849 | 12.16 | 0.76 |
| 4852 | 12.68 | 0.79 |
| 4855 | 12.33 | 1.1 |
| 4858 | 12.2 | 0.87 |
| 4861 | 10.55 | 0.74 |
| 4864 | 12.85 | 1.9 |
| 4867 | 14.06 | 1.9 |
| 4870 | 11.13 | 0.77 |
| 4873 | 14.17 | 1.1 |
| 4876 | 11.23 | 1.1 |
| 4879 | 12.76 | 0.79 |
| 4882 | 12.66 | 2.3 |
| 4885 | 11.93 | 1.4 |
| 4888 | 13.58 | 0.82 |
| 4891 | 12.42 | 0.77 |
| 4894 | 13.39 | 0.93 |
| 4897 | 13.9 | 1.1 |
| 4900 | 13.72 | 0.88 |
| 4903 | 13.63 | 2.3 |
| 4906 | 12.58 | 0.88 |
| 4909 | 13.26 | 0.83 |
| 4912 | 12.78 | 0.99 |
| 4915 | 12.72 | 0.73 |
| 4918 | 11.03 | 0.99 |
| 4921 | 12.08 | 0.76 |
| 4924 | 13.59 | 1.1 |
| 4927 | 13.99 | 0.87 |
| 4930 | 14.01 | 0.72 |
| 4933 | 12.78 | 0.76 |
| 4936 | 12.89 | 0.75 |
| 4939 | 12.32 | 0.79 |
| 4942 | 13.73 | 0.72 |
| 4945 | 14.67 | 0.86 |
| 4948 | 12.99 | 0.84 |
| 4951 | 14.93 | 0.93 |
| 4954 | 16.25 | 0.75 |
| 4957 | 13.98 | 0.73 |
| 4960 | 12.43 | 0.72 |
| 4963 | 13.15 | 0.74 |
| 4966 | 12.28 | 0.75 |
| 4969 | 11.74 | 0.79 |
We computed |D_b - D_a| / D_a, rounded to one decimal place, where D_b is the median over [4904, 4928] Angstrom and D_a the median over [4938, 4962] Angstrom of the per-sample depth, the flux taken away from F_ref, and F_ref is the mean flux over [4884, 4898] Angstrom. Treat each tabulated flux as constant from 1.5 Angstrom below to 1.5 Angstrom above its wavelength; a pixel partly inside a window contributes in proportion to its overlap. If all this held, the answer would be -1.4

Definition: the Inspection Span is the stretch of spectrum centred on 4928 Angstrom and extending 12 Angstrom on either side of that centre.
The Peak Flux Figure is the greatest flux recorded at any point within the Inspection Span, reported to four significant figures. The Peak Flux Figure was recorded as 14.01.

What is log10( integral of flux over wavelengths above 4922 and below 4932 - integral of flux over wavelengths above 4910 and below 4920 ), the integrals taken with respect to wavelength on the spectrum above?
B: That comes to 1.2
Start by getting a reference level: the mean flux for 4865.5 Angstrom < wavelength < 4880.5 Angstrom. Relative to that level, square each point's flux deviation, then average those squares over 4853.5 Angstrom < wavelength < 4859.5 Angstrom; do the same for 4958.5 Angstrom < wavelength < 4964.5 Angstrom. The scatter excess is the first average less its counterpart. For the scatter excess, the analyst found 0.0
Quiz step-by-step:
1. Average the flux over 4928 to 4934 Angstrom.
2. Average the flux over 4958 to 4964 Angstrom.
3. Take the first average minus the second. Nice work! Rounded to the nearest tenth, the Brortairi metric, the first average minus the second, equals 0.6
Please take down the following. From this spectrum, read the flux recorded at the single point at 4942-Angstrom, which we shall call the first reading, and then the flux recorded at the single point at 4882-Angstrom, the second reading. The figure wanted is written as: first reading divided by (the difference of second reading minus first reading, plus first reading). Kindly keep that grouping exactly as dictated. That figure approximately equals 1.08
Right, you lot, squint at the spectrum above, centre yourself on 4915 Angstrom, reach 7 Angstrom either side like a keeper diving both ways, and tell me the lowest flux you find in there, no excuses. 11.03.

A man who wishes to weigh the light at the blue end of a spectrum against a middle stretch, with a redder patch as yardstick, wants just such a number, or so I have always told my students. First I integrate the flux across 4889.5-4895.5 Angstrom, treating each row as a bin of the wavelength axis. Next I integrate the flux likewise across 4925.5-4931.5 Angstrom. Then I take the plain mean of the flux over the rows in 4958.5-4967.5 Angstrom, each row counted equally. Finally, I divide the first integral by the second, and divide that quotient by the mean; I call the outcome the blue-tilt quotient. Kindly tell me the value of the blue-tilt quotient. 0.073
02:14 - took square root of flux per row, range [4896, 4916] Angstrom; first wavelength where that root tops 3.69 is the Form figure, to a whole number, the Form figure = 4897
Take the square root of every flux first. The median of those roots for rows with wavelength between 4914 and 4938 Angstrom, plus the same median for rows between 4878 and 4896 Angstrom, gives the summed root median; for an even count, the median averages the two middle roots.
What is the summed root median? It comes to 7.15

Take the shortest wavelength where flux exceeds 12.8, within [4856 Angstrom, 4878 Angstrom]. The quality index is 4864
